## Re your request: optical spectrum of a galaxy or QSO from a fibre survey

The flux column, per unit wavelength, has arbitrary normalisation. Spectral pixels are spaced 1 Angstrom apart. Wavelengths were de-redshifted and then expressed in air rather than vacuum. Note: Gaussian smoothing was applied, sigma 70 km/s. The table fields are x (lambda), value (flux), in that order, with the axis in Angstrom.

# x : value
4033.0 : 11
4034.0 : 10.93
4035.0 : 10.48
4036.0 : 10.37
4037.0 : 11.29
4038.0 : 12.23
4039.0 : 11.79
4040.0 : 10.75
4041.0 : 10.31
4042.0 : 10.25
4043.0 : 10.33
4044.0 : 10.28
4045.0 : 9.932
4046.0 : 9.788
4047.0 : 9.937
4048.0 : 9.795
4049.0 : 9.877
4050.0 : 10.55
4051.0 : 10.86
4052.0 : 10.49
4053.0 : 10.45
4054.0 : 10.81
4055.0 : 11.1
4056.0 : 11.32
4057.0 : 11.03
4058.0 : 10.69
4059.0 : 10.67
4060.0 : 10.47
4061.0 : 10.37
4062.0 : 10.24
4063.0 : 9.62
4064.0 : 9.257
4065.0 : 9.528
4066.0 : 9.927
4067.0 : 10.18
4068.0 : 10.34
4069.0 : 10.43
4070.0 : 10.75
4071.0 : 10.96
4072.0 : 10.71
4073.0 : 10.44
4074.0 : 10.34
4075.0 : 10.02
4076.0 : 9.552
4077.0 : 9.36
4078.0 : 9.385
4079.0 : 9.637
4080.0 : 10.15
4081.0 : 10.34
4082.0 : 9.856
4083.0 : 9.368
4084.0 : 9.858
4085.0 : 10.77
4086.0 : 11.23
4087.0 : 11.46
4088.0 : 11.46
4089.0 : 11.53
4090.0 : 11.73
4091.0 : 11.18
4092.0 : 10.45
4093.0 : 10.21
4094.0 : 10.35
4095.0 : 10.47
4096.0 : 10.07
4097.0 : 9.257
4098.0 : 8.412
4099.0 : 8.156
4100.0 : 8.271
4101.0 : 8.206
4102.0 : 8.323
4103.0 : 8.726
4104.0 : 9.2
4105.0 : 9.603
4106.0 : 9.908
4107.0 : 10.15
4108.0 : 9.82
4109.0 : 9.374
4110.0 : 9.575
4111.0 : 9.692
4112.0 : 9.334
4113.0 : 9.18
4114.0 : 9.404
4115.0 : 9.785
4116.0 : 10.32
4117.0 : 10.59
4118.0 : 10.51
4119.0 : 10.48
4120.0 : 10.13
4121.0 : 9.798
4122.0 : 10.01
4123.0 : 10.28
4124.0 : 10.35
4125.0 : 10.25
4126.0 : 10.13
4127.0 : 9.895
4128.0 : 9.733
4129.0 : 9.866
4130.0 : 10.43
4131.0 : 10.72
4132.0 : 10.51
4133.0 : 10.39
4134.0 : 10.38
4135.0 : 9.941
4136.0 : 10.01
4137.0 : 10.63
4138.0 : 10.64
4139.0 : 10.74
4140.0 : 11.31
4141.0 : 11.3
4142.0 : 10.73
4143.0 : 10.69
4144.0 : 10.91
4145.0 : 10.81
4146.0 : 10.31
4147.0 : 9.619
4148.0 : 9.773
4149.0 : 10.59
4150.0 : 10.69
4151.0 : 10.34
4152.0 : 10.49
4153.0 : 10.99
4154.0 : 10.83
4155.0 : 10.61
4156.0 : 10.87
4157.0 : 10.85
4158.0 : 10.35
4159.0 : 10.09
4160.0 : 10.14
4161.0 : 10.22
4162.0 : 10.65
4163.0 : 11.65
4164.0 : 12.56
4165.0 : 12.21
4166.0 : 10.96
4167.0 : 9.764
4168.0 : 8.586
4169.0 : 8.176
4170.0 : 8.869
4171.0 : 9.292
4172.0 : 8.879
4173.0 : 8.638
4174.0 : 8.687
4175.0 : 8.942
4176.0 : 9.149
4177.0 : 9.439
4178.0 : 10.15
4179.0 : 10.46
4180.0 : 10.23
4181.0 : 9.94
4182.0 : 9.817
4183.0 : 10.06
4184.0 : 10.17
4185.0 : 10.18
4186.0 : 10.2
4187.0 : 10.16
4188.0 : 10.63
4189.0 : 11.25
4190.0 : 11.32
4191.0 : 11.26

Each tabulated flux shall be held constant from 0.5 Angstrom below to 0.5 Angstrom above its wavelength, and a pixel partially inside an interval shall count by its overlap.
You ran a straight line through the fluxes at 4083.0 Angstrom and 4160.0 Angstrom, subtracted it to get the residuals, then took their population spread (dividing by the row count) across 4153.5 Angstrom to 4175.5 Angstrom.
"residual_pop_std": 1.2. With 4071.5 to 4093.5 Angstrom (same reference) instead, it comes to 0.7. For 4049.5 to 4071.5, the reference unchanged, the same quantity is 0.5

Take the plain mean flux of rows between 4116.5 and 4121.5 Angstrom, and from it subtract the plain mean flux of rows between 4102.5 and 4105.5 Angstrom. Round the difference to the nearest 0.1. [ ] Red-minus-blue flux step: 1.1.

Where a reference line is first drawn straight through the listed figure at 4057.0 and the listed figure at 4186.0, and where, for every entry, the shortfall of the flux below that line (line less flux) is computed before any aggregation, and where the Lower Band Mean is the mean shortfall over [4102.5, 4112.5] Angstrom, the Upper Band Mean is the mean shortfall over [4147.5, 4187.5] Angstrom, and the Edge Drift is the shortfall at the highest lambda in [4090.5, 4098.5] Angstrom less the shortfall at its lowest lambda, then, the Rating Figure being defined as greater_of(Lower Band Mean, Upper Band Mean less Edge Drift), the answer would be 1.2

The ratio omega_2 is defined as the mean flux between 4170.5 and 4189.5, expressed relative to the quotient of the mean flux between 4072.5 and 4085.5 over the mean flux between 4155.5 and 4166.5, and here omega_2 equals 10.8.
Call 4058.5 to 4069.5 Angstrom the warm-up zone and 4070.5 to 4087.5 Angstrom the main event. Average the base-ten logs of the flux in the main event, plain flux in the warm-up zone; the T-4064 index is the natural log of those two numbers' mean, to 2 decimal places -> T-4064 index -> 1.71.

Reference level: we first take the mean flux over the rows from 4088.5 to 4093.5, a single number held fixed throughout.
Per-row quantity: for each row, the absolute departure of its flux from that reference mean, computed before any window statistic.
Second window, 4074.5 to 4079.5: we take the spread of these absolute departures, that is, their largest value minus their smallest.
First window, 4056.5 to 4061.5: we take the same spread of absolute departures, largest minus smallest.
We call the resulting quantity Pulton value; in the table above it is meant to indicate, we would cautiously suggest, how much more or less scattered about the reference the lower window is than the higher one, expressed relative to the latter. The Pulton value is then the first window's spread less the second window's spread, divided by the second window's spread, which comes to -0.03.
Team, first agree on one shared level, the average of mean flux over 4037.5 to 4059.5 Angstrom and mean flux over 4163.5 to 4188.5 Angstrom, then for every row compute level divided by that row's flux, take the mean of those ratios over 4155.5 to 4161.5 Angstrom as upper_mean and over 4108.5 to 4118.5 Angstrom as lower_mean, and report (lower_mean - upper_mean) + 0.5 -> 0.57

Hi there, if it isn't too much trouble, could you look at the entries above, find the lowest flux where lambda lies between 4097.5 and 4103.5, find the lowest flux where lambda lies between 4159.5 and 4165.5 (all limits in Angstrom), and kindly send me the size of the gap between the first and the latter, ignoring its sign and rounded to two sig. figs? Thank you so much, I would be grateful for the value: 2.0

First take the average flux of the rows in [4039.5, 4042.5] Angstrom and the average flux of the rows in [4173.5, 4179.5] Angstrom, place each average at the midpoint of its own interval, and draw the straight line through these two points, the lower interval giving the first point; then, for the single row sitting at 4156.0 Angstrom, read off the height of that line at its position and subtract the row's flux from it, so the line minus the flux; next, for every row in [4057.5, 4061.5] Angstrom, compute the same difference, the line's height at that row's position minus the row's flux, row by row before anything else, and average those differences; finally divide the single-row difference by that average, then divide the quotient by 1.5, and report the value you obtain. 3.4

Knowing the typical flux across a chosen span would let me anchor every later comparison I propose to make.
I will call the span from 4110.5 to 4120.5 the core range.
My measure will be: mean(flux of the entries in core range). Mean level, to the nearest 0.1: 9.9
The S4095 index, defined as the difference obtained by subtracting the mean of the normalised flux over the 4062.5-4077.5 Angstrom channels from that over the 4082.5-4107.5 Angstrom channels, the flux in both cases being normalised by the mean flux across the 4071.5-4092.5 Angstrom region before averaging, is -0.015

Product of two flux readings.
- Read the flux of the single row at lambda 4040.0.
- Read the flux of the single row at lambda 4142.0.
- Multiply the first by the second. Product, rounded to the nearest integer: 115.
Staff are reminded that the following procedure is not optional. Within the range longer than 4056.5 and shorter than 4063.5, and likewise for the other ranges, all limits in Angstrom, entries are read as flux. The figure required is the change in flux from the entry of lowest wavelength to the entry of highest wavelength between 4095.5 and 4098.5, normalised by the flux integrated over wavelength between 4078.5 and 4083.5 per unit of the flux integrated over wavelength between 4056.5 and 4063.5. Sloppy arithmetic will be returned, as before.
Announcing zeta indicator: -2.5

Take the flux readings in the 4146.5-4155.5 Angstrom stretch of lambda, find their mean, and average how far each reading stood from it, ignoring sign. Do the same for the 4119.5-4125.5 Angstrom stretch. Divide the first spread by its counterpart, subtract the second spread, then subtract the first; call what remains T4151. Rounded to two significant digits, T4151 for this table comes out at 1.7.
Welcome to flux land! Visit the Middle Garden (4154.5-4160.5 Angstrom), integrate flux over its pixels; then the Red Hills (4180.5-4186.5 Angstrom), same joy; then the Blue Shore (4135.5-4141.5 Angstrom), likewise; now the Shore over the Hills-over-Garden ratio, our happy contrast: 67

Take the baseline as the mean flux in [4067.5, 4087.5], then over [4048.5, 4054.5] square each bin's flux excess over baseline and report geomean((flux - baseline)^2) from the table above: 0.12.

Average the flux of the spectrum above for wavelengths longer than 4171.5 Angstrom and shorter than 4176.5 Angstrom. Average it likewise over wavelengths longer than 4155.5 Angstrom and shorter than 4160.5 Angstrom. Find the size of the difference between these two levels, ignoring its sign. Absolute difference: 1.6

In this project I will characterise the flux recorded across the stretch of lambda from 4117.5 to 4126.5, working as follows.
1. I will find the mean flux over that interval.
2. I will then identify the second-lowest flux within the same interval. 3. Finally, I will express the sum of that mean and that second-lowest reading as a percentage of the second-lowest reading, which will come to 202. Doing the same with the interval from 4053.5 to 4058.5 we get 202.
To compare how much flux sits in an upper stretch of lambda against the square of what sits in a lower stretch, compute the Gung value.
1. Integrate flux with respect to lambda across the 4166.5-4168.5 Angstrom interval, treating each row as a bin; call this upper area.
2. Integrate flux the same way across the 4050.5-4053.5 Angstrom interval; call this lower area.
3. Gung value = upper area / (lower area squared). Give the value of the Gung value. 0.018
